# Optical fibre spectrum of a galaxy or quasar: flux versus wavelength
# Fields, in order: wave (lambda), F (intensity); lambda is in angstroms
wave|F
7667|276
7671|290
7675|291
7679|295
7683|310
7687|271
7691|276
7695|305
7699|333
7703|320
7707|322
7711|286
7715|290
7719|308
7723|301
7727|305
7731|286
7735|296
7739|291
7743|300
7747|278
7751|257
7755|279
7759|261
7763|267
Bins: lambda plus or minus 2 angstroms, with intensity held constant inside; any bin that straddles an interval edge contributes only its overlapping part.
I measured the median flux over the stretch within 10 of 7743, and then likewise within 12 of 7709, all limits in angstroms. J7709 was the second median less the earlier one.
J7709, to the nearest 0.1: 23.0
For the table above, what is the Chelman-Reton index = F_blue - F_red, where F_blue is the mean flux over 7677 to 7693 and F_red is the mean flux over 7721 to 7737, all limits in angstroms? -9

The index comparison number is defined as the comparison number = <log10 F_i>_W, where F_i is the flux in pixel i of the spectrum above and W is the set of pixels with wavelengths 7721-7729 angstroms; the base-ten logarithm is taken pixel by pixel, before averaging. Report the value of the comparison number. 2.48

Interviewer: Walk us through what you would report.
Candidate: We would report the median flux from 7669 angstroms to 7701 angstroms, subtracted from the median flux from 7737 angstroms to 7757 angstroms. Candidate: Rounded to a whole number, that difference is -14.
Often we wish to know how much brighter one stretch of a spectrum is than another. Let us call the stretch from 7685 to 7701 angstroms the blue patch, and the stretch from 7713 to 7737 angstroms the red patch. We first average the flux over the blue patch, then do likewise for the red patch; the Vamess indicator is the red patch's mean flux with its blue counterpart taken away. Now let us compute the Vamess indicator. 1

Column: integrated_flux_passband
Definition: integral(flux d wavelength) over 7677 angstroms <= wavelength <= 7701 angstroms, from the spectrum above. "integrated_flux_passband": 7160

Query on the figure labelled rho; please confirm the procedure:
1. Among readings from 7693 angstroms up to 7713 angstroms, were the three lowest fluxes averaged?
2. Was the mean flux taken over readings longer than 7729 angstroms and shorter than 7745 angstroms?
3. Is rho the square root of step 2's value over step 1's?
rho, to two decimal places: 0.98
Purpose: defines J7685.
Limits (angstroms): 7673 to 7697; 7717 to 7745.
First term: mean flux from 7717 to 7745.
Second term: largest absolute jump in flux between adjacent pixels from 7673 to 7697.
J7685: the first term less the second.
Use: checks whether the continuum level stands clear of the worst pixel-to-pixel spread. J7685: 259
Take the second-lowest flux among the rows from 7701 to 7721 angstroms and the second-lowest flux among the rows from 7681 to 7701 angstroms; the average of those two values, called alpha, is 283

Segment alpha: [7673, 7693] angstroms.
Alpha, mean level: 289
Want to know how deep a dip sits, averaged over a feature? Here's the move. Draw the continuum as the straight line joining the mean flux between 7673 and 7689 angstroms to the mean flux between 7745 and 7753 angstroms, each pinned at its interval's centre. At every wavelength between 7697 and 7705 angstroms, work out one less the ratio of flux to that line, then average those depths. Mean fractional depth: -0.15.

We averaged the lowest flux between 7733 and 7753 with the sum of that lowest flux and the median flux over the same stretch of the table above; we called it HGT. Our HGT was 402.5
